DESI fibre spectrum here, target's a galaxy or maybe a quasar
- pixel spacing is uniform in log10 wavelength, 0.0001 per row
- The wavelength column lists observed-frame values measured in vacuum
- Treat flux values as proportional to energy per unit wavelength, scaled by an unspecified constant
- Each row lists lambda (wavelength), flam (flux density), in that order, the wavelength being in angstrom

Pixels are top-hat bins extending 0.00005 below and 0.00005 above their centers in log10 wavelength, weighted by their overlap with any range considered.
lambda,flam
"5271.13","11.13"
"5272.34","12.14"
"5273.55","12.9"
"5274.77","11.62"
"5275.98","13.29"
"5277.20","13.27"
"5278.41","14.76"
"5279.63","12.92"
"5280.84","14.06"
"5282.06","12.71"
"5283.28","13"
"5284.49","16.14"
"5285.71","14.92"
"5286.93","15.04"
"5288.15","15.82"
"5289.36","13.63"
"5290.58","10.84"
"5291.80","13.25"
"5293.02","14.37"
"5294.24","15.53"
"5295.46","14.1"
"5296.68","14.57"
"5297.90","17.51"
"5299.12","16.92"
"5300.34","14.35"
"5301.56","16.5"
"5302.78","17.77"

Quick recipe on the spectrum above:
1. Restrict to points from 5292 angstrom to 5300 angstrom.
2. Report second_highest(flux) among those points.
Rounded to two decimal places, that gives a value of 16.92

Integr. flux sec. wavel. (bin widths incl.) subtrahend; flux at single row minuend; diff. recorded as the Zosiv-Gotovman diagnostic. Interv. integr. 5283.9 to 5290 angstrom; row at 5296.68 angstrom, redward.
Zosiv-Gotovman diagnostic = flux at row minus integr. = -77.4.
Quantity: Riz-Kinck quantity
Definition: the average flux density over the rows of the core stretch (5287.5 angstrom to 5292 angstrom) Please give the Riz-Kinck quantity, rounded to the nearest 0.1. 13.4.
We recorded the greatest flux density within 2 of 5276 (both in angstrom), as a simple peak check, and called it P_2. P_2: 13.29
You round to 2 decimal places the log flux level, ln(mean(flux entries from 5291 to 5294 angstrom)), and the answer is 2.63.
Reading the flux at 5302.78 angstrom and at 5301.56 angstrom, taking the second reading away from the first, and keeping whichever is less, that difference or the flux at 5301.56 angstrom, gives 1.3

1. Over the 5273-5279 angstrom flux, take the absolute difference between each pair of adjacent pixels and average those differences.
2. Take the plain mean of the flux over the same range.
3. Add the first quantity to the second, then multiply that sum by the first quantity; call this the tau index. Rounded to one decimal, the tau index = 15.9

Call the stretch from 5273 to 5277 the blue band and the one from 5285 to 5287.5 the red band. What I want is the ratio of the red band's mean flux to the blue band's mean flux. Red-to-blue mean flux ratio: 1.19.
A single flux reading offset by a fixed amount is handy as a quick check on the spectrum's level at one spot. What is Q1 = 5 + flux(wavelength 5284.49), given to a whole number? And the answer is 21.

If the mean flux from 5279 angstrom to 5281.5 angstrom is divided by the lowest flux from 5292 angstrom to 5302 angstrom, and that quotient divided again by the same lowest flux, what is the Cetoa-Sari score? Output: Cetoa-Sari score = 0.068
